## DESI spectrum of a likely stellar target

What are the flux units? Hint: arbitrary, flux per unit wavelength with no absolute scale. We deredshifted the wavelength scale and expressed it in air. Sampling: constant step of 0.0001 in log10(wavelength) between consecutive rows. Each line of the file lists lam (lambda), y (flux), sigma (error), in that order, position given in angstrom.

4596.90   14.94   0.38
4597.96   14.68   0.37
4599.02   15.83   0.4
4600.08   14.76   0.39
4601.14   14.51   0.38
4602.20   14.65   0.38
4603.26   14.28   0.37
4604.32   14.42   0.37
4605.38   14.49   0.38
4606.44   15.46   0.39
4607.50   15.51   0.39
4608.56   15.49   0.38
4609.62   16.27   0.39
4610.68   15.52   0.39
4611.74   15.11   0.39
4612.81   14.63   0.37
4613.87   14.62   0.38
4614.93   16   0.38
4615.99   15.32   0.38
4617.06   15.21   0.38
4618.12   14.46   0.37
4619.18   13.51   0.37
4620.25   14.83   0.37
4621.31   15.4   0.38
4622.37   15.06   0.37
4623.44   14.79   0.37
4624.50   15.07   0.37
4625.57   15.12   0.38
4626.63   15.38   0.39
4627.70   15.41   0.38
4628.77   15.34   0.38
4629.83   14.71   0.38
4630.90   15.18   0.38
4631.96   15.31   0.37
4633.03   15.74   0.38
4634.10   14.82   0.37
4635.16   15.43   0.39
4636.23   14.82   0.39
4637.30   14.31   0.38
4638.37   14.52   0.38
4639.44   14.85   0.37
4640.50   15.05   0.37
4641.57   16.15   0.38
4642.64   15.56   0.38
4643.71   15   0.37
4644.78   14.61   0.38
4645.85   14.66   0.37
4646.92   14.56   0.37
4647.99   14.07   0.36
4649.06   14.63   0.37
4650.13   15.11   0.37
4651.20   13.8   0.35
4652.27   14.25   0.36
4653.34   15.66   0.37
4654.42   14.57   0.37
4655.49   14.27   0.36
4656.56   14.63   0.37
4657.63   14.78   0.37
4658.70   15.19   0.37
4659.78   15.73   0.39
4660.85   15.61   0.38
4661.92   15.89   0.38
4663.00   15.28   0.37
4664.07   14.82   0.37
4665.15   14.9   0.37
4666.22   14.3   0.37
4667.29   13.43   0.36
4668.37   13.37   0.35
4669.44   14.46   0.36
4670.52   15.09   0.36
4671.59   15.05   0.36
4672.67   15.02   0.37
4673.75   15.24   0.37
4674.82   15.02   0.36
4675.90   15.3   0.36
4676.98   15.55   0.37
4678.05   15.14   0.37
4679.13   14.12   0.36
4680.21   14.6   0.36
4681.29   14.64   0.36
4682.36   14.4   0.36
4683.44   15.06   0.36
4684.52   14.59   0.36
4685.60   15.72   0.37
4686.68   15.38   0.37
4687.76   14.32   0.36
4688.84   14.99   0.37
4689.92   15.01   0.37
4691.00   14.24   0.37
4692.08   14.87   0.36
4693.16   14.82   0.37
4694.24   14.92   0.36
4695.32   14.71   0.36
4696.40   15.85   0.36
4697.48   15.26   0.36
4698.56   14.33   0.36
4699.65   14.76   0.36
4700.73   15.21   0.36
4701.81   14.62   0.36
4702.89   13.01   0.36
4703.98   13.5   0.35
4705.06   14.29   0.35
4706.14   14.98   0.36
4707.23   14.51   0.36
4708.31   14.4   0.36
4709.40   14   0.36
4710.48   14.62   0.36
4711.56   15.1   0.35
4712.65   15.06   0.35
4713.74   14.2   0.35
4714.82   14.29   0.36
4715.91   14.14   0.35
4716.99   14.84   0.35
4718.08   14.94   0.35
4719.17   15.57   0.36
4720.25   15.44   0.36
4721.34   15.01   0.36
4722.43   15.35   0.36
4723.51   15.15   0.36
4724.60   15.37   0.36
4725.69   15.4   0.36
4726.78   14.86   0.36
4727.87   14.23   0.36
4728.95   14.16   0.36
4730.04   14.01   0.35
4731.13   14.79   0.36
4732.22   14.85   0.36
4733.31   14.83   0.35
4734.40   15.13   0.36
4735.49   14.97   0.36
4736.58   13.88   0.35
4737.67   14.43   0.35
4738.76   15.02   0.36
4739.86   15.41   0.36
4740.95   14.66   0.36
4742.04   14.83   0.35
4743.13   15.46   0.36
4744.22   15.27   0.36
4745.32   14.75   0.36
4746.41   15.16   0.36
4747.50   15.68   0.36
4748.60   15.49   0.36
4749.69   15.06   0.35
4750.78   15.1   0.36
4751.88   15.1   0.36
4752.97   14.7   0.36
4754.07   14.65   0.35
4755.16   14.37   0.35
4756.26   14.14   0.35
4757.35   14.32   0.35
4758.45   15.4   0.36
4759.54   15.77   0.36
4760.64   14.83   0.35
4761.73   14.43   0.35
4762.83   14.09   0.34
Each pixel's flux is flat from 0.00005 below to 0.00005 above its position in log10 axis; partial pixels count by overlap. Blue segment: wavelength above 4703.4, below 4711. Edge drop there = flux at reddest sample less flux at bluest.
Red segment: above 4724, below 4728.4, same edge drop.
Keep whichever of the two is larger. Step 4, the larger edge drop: 1.1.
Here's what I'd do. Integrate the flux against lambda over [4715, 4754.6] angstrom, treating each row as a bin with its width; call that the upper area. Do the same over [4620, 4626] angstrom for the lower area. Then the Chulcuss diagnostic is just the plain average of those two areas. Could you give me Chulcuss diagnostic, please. 341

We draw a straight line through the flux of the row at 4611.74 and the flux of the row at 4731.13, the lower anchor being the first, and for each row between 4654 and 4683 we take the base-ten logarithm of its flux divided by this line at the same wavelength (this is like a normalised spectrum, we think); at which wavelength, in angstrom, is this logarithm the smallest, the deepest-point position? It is 4668.37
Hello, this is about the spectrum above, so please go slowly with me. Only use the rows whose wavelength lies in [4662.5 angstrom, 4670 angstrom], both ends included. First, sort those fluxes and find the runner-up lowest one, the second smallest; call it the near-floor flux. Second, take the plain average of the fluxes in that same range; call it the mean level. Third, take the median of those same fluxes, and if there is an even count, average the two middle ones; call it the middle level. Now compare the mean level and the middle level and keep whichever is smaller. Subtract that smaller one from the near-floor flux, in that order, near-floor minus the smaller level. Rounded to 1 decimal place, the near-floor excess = -0.9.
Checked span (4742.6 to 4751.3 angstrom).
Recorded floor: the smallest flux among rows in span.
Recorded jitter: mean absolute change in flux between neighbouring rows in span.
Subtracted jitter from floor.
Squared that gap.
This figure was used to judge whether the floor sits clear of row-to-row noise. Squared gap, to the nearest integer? 208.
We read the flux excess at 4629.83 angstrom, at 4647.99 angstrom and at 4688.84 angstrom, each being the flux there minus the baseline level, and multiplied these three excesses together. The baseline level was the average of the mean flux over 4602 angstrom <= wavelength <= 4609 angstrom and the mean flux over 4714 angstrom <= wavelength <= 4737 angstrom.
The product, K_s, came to 0.015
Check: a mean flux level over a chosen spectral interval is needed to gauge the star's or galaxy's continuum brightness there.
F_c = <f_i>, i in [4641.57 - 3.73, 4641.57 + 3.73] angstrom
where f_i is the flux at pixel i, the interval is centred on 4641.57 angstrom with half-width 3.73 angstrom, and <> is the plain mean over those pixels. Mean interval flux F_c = 15.1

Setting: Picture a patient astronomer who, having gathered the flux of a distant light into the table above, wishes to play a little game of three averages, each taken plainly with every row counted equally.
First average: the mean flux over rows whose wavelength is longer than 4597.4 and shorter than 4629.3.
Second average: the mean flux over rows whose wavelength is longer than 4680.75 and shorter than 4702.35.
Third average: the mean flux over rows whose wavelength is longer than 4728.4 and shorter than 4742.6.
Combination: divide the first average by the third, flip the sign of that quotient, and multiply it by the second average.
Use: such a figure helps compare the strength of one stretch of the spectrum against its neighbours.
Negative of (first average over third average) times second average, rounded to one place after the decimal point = -15.2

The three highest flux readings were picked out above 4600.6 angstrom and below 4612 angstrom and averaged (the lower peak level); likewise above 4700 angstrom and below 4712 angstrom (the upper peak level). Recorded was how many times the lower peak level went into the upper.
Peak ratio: 0.96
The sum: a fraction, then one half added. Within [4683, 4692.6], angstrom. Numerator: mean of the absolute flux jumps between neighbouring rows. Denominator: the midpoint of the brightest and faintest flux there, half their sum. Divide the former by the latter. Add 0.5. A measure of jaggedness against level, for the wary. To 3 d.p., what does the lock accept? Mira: 0.542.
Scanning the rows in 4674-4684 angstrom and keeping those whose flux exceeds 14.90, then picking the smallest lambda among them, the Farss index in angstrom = 4674.82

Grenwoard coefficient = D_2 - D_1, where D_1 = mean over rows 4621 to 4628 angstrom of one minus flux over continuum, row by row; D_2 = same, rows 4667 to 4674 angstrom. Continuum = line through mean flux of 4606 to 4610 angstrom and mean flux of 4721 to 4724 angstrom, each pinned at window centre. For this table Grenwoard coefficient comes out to 0.029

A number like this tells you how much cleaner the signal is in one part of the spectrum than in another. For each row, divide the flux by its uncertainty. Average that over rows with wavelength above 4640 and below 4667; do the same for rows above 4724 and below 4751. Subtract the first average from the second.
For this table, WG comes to 1.5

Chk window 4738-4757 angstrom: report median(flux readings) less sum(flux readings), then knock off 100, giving -340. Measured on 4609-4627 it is -341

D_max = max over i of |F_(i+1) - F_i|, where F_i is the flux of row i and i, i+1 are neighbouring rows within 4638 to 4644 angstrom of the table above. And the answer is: 1.1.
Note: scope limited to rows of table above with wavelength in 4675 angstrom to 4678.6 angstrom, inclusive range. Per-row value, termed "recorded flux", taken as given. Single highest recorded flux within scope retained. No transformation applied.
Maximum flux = 15.55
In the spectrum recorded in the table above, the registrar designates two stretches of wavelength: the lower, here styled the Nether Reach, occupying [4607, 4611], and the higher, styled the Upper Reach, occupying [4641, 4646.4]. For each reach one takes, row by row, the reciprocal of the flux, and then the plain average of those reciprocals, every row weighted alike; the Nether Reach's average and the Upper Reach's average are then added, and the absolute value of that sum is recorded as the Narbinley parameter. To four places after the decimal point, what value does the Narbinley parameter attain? 0.1296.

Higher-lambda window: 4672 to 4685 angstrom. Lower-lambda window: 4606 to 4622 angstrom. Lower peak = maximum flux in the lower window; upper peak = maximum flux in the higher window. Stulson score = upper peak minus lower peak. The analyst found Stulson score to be -0.7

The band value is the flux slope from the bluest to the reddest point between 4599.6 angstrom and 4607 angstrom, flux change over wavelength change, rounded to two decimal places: 0.11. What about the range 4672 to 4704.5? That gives -0.05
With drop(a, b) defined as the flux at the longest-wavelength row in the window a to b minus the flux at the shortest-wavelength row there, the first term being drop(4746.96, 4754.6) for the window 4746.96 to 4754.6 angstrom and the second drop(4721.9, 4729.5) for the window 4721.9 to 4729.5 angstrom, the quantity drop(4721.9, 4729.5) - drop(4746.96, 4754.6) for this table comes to 0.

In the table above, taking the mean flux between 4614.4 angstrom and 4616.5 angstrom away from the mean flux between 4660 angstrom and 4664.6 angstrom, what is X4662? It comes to -0.3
